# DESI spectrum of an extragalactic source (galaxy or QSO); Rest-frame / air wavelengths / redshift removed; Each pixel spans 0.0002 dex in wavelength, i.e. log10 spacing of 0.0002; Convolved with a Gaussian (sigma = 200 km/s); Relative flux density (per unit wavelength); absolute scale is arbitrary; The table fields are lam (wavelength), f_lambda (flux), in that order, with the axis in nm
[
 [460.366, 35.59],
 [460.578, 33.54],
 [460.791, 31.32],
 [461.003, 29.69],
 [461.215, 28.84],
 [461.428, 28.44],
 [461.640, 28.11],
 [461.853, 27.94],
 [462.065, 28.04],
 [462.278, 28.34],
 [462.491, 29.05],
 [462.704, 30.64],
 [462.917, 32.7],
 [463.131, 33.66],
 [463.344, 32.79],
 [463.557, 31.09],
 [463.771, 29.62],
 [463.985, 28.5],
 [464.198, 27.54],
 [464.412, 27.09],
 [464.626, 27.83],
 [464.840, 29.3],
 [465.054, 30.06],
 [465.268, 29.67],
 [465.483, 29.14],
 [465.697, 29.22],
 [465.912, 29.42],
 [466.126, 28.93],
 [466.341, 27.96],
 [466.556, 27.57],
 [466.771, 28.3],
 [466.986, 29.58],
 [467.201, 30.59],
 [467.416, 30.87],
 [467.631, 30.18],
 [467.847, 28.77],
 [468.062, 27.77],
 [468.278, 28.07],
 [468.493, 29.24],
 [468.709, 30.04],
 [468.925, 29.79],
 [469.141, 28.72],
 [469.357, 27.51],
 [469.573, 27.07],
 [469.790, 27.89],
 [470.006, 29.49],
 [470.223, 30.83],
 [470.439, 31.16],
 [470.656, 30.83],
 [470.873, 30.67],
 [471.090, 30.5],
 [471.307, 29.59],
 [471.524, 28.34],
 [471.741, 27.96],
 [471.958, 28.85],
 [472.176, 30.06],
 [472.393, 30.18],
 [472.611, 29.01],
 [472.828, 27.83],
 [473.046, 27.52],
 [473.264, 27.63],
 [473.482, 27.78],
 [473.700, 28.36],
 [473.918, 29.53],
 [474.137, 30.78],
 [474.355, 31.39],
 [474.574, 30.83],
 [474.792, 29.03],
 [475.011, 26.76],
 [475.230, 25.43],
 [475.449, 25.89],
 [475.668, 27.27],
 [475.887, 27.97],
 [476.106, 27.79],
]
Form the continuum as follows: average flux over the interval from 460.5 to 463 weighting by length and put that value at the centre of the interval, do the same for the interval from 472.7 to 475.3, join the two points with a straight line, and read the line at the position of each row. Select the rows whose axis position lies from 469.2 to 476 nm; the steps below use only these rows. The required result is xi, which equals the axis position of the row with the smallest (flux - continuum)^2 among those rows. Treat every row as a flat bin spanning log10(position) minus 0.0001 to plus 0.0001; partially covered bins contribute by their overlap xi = 471.958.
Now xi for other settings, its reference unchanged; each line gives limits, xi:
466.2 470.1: 468.493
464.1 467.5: 464.840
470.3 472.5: 471.958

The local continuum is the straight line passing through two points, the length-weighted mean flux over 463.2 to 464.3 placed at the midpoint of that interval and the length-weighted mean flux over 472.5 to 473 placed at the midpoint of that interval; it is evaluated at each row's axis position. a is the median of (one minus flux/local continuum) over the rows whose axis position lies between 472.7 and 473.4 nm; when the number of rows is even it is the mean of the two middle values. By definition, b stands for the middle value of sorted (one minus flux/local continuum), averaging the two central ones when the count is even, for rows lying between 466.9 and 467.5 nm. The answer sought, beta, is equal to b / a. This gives -2.0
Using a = 0.021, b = -0.041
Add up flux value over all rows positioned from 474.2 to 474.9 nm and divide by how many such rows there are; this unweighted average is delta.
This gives 30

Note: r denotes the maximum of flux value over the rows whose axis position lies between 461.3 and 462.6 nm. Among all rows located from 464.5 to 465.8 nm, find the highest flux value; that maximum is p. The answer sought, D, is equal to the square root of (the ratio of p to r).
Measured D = 1.02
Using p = 30.06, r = 29.05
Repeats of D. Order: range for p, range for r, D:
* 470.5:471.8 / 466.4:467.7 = 1.00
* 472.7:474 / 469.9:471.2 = 0.97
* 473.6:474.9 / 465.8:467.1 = 1.03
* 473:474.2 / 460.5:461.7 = 0.96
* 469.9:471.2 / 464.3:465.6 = 1.02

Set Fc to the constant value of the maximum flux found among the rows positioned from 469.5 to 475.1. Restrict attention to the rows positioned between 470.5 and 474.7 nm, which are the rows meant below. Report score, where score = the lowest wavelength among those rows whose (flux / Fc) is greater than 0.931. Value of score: 470.656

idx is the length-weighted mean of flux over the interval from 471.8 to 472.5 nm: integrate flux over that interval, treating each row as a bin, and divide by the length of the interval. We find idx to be 29.6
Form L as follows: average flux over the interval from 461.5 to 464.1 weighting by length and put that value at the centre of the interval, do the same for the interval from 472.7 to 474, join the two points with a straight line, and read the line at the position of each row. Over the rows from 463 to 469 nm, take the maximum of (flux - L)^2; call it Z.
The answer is 14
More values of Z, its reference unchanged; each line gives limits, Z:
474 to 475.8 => 12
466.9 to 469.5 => 3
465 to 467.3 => 3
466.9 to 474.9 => 12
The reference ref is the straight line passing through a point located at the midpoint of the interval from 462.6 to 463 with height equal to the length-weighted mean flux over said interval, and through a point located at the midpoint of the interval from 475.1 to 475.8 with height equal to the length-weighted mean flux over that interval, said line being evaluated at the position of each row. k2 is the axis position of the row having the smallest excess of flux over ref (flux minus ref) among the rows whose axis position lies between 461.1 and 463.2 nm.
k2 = 461.853 nm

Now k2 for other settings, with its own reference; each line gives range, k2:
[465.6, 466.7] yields 466.556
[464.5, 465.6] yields 464.626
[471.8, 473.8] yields 473.046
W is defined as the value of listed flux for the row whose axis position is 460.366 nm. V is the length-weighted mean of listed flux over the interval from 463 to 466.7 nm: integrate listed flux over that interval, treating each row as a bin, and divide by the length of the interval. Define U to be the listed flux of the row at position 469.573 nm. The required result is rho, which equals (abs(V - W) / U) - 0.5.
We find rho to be -0.271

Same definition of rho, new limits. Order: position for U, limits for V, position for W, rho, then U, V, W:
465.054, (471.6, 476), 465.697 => -0.476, 30.06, 28.5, 29.22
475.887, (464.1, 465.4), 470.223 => -0.420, 27.97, 28.6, 30.83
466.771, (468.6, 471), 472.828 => -0.443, 28.3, 29.5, 27.83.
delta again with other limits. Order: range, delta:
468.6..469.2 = 30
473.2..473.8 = 28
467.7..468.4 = 28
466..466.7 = 28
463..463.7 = 33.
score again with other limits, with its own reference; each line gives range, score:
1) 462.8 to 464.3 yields 462.917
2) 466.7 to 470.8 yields 466.986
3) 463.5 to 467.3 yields 463.557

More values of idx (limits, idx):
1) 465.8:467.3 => 28.9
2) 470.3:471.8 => 30.0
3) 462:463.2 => 30.4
